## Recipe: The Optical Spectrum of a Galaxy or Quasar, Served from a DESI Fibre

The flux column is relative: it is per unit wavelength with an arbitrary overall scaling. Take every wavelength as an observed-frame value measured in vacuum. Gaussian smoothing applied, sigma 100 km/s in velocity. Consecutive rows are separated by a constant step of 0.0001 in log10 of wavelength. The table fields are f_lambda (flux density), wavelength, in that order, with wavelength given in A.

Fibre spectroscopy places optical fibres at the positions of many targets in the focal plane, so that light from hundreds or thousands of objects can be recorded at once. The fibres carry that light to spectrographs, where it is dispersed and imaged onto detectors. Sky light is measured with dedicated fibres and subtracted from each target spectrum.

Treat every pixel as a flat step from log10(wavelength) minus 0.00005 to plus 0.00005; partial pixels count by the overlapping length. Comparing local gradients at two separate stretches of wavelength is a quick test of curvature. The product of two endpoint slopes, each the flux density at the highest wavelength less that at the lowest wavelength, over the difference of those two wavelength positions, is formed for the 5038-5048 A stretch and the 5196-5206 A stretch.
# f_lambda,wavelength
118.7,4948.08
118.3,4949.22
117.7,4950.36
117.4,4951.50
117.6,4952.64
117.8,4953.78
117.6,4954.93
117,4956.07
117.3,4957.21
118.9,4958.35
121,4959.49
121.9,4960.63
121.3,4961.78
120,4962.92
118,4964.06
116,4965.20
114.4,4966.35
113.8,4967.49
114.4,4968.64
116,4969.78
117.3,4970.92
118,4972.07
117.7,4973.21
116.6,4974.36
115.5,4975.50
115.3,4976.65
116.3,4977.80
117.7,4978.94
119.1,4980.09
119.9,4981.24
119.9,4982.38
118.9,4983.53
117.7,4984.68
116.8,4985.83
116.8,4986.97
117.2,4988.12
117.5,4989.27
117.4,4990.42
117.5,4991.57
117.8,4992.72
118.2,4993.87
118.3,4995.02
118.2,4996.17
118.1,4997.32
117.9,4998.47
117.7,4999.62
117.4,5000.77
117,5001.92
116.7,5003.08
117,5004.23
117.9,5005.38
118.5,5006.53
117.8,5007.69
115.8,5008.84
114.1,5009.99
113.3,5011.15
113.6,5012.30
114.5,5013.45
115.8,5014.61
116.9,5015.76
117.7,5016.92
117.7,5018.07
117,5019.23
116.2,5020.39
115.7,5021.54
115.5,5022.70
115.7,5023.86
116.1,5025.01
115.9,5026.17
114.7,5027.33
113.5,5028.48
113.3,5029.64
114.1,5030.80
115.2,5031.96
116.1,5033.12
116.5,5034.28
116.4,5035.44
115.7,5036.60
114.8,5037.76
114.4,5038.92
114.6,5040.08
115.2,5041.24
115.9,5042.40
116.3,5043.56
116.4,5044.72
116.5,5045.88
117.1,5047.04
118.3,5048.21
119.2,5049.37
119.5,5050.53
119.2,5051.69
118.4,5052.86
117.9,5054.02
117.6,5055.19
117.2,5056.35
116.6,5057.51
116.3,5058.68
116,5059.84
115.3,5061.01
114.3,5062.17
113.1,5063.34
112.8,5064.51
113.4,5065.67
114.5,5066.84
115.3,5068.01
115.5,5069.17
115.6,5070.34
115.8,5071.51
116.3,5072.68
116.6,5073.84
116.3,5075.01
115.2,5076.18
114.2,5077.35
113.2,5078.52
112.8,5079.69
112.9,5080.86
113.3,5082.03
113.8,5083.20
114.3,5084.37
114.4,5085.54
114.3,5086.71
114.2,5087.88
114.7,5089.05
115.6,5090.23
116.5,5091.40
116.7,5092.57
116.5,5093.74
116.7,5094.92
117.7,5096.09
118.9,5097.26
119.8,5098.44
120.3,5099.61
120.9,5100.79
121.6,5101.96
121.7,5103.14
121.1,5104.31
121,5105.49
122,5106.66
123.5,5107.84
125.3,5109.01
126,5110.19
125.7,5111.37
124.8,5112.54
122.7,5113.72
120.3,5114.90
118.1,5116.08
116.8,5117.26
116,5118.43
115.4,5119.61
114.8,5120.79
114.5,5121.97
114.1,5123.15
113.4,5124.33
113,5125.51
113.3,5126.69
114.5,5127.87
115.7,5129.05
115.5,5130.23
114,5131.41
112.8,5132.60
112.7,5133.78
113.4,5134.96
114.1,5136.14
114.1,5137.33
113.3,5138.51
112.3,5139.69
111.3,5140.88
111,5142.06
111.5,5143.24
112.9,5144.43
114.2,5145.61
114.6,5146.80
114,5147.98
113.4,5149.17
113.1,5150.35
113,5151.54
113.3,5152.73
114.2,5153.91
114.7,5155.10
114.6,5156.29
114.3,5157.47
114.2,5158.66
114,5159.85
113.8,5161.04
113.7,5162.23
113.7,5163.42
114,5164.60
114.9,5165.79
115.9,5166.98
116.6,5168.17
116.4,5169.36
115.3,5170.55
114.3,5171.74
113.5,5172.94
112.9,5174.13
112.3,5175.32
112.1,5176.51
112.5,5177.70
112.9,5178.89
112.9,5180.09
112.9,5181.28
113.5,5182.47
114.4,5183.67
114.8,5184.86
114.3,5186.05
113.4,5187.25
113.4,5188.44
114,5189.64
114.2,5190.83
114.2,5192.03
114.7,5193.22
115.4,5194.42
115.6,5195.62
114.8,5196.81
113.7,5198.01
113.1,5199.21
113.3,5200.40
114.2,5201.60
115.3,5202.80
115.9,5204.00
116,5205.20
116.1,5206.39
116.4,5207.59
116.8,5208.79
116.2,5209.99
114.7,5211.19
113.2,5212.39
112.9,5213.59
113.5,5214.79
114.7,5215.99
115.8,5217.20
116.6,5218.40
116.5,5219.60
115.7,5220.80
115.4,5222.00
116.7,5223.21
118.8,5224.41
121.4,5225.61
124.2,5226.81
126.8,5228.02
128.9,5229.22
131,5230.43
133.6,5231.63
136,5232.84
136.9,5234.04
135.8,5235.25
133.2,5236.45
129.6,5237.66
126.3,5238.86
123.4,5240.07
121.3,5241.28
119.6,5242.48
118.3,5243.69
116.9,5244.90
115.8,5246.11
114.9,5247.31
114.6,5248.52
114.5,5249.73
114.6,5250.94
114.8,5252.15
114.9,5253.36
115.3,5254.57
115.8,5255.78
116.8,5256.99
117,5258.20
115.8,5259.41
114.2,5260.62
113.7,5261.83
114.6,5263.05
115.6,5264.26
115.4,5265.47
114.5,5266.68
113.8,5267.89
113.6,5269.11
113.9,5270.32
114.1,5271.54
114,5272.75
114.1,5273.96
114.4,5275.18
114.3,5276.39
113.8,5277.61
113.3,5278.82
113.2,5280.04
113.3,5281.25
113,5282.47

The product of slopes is 0.048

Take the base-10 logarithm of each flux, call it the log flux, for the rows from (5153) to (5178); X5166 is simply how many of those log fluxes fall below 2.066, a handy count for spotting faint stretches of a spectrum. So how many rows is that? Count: 20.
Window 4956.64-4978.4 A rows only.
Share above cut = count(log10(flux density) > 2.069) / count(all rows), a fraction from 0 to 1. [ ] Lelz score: 0.5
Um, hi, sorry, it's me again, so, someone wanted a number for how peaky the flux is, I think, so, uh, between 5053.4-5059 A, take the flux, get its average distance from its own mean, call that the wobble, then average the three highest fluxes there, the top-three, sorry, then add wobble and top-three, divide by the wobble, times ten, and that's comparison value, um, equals 2203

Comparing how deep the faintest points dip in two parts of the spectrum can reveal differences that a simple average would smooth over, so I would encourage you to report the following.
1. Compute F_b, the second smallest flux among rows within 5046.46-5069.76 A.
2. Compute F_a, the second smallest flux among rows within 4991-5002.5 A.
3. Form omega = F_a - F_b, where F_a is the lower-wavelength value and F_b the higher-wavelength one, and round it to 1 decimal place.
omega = 4.3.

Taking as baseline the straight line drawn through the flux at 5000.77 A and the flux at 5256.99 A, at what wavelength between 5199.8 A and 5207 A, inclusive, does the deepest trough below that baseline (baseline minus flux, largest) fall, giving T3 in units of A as 5200.40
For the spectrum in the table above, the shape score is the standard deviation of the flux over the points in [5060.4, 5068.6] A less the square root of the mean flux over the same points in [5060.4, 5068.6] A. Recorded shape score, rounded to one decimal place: -9.7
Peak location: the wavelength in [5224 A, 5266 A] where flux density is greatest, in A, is 5234.04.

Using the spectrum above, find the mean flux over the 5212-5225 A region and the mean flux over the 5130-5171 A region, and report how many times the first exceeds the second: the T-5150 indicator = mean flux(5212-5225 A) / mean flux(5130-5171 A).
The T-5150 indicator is 1.01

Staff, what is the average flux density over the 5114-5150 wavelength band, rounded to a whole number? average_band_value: 114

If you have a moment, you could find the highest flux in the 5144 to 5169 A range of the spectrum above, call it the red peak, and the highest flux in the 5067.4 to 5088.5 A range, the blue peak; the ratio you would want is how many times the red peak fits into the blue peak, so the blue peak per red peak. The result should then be 1.00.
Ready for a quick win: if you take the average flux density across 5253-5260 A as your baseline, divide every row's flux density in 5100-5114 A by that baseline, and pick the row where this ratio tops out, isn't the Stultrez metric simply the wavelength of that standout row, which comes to 5110.19 A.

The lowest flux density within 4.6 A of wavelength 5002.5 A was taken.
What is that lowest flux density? 116.7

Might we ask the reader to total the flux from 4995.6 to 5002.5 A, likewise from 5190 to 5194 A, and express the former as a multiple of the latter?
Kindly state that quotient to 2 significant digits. 2.1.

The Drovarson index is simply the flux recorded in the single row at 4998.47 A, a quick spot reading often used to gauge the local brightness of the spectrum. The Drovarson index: 117.9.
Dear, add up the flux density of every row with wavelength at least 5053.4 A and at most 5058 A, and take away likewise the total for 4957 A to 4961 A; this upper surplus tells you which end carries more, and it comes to -10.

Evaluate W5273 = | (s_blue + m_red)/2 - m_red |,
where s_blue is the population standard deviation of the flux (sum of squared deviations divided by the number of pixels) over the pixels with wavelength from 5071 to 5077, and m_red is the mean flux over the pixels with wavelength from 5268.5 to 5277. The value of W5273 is 56.8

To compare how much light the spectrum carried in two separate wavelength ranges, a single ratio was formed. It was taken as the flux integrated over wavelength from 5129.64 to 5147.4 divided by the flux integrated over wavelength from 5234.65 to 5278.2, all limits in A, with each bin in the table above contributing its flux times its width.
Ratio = 0.39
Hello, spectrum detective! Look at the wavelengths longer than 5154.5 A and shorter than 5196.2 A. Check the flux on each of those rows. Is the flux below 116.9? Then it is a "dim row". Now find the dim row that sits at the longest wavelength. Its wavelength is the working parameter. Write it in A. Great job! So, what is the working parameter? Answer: 5195.62 A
